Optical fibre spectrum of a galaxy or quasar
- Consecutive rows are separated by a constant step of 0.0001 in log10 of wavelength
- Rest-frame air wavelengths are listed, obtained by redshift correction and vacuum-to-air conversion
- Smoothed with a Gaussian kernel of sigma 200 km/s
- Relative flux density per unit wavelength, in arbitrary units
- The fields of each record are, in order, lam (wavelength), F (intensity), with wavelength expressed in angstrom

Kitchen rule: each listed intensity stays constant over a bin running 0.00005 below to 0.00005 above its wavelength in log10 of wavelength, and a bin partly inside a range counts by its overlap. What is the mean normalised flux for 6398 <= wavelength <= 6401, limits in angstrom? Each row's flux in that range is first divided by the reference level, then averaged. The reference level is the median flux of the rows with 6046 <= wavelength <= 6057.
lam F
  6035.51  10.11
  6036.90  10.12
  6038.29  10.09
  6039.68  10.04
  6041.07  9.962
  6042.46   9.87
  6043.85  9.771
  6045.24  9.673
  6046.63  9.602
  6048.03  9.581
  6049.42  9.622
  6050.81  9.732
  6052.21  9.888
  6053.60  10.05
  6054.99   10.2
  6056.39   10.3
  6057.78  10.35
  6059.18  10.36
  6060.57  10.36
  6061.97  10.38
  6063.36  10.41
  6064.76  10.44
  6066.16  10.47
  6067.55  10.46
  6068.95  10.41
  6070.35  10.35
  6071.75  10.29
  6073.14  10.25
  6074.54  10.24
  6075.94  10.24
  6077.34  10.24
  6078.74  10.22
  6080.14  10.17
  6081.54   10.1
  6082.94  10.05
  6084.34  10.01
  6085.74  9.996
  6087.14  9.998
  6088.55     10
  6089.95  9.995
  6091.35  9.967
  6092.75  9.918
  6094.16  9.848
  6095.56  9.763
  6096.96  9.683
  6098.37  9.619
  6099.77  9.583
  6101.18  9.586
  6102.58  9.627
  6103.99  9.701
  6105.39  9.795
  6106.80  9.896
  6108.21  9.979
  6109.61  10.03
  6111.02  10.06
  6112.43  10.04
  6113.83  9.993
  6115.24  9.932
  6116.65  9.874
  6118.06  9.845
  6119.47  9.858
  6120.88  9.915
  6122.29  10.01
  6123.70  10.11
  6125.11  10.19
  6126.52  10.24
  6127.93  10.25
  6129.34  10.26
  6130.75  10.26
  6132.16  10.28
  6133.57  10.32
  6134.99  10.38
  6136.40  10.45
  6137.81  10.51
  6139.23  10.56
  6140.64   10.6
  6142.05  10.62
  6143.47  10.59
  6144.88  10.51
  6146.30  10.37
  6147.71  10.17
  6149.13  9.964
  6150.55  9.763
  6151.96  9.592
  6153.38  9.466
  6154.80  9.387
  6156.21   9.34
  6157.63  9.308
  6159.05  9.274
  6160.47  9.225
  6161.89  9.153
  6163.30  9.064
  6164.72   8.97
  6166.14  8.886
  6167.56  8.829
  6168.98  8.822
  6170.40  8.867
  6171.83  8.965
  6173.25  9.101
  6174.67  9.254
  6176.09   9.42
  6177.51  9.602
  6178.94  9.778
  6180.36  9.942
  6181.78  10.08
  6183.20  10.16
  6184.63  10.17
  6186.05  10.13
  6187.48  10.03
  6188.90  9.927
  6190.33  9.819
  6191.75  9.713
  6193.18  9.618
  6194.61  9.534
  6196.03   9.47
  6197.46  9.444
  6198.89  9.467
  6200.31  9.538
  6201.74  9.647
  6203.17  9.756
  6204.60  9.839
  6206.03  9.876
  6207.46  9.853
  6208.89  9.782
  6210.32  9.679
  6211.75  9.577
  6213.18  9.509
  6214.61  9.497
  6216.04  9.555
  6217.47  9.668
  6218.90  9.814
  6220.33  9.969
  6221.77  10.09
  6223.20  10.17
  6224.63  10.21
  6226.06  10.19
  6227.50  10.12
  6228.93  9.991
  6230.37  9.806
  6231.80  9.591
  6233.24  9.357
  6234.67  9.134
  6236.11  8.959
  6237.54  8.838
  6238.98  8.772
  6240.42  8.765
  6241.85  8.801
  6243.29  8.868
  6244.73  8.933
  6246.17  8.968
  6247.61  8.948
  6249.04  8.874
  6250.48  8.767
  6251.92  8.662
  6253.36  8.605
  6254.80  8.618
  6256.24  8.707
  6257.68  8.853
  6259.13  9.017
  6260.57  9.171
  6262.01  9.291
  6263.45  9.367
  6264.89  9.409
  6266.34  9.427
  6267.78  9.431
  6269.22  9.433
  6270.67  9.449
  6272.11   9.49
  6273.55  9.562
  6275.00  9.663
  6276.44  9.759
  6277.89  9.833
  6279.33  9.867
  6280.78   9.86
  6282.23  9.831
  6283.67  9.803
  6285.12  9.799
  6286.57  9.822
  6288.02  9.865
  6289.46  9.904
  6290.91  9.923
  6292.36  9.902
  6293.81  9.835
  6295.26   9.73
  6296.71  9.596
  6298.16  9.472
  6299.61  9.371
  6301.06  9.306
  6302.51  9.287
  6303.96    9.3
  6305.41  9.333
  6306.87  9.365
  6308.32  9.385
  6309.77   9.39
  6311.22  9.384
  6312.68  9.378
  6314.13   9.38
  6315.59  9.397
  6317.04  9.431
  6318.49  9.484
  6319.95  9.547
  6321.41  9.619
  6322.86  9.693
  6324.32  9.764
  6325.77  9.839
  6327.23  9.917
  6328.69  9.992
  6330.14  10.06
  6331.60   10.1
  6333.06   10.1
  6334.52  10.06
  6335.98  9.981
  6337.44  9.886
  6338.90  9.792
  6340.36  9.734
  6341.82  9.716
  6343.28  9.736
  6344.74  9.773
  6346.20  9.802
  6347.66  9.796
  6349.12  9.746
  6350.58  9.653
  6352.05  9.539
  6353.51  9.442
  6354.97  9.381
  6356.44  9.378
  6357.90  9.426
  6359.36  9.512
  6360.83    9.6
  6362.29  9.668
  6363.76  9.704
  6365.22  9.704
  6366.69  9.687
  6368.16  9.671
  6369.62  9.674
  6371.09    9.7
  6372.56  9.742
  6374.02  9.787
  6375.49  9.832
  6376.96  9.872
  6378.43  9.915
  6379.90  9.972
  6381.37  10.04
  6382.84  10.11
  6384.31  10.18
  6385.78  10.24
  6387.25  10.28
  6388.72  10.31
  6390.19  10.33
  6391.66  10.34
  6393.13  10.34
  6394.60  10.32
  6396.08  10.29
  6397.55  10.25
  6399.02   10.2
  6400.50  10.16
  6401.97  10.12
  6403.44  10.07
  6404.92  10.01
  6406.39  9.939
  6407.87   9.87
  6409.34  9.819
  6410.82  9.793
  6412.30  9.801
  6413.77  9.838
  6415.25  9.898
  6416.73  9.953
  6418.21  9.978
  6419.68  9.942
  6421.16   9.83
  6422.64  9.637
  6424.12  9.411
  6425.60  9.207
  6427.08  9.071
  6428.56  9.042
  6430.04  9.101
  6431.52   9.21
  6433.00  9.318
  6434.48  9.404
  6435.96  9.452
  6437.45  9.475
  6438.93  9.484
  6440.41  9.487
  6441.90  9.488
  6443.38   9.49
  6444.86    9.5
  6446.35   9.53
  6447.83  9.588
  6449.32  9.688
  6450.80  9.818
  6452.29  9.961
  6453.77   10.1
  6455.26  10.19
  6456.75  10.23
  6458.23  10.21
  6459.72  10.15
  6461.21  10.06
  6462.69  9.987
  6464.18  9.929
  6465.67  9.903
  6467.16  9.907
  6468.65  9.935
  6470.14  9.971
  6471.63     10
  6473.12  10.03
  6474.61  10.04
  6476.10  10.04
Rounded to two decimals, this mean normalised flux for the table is 1.04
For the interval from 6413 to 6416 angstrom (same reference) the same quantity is 1.01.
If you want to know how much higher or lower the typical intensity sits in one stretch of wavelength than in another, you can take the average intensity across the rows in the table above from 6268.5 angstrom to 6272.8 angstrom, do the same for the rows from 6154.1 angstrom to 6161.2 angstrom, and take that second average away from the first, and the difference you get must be 0.15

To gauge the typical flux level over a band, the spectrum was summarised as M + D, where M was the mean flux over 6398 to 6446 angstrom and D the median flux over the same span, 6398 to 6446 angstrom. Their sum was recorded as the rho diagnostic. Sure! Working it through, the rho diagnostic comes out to 19.4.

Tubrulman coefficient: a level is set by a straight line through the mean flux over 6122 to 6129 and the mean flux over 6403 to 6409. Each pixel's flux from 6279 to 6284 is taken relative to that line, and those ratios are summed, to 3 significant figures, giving 3.91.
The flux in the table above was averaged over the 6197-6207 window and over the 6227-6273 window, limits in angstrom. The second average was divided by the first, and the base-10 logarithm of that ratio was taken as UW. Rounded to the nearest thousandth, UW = -0.024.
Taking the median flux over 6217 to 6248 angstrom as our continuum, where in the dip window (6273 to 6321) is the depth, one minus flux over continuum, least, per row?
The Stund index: 6290.91 angstrom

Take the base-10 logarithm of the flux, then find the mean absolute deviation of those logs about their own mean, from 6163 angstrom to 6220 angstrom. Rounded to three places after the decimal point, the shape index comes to 0.014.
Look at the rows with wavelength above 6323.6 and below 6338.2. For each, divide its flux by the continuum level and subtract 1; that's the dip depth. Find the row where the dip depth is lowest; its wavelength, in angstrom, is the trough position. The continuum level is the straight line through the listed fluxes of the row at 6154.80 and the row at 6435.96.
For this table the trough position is 6324.32 angstrom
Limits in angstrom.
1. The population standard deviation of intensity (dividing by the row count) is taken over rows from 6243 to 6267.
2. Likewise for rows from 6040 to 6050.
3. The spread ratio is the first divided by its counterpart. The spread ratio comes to 2.0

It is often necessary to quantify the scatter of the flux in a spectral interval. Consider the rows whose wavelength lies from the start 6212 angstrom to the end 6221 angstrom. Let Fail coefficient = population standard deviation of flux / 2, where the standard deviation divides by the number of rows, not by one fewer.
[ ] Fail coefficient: 0.09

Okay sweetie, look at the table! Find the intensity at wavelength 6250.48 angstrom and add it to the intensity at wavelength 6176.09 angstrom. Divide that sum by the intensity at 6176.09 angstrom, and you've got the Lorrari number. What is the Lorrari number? 1.931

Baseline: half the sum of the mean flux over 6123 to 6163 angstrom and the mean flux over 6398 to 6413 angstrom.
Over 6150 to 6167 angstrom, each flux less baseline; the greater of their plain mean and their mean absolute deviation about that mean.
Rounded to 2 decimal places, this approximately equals 0.19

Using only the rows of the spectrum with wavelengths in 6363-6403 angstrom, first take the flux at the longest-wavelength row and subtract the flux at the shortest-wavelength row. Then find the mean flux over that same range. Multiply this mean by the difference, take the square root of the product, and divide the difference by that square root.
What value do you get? 0.20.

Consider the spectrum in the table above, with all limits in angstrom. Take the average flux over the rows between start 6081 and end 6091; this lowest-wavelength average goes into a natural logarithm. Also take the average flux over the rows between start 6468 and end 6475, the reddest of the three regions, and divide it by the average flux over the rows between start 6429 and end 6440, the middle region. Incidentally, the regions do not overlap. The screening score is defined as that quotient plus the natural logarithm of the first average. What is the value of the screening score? 3.37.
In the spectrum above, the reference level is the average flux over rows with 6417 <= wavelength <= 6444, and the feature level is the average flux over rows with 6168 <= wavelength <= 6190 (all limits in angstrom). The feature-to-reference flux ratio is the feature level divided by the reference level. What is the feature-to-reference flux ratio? 1.02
